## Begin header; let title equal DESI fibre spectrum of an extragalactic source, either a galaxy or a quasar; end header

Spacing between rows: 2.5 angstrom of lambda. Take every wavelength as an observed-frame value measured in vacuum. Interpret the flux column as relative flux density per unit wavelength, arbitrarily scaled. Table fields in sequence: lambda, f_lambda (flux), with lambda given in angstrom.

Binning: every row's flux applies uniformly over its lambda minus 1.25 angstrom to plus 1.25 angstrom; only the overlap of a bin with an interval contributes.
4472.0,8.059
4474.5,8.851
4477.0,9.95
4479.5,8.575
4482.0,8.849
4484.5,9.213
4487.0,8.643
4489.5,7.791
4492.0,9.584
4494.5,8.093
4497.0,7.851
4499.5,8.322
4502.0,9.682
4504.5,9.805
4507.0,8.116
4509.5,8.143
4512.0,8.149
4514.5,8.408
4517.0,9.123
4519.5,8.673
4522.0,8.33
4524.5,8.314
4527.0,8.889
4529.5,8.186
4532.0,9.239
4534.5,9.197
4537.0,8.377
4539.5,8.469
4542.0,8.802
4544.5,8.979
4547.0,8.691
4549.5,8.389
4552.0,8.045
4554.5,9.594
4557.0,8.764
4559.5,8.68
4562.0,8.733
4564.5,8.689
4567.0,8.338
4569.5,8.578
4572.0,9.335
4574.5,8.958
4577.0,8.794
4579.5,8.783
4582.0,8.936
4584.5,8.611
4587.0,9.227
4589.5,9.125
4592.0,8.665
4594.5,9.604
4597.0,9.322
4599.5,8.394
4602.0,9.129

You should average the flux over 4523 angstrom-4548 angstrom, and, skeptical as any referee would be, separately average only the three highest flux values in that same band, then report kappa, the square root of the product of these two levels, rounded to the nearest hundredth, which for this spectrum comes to 8.92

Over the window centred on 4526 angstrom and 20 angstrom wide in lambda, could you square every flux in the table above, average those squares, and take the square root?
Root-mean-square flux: 8.75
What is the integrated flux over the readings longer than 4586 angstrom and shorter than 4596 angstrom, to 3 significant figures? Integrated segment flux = 91.6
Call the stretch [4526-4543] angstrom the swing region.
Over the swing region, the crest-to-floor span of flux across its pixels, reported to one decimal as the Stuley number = 1.1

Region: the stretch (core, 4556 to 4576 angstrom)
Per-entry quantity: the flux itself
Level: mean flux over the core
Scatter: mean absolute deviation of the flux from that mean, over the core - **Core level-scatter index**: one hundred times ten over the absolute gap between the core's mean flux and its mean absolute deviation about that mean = 117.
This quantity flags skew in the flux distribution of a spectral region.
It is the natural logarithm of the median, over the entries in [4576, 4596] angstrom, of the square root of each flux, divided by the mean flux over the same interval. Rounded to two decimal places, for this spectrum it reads -1.10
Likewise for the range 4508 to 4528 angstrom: -1.08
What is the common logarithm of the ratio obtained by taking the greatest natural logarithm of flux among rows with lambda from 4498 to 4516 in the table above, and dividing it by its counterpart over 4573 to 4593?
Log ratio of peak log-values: 0.012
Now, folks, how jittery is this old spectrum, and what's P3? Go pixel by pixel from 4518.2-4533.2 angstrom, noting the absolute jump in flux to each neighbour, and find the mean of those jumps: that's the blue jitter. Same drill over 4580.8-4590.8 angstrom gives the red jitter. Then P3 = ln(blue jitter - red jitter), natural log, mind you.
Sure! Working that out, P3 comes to -1.66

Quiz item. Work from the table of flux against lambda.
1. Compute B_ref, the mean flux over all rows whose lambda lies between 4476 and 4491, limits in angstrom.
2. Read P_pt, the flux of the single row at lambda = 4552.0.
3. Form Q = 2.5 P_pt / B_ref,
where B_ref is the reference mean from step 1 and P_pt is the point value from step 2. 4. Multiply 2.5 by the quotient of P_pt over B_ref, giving 2.28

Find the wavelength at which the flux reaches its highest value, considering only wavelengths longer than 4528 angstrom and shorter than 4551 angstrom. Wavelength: 4532.0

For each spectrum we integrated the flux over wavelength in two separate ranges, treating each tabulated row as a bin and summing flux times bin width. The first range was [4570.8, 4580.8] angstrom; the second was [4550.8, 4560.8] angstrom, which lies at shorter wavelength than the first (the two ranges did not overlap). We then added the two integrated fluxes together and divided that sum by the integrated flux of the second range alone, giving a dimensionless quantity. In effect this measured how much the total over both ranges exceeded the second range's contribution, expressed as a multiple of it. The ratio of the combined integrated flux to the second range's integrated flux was 2.022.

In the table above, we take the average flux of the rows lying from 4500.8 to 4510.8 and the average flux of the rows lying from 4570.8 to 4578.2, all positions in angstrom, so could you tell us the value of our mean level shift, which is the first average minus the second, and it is -0.1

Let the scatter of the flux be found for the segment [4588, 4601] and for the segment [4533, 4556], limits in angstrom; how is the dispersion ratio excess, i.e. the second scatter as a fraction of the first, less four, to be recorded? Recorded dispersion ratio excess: -3.0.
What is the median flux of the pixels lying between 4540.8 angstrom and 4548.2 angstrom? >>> 8.80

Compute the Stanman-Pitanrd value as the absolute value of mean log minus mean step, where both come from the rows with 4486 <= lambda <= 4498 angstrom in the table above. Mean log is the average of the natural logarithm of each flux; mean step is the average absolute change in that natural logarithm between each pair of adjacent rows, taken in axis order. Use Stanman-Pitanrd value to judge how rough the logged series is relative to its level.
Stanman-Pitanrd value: 2.00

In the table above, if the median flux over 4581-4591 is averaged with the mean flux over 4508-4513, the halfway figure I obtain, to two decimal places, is 8.59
